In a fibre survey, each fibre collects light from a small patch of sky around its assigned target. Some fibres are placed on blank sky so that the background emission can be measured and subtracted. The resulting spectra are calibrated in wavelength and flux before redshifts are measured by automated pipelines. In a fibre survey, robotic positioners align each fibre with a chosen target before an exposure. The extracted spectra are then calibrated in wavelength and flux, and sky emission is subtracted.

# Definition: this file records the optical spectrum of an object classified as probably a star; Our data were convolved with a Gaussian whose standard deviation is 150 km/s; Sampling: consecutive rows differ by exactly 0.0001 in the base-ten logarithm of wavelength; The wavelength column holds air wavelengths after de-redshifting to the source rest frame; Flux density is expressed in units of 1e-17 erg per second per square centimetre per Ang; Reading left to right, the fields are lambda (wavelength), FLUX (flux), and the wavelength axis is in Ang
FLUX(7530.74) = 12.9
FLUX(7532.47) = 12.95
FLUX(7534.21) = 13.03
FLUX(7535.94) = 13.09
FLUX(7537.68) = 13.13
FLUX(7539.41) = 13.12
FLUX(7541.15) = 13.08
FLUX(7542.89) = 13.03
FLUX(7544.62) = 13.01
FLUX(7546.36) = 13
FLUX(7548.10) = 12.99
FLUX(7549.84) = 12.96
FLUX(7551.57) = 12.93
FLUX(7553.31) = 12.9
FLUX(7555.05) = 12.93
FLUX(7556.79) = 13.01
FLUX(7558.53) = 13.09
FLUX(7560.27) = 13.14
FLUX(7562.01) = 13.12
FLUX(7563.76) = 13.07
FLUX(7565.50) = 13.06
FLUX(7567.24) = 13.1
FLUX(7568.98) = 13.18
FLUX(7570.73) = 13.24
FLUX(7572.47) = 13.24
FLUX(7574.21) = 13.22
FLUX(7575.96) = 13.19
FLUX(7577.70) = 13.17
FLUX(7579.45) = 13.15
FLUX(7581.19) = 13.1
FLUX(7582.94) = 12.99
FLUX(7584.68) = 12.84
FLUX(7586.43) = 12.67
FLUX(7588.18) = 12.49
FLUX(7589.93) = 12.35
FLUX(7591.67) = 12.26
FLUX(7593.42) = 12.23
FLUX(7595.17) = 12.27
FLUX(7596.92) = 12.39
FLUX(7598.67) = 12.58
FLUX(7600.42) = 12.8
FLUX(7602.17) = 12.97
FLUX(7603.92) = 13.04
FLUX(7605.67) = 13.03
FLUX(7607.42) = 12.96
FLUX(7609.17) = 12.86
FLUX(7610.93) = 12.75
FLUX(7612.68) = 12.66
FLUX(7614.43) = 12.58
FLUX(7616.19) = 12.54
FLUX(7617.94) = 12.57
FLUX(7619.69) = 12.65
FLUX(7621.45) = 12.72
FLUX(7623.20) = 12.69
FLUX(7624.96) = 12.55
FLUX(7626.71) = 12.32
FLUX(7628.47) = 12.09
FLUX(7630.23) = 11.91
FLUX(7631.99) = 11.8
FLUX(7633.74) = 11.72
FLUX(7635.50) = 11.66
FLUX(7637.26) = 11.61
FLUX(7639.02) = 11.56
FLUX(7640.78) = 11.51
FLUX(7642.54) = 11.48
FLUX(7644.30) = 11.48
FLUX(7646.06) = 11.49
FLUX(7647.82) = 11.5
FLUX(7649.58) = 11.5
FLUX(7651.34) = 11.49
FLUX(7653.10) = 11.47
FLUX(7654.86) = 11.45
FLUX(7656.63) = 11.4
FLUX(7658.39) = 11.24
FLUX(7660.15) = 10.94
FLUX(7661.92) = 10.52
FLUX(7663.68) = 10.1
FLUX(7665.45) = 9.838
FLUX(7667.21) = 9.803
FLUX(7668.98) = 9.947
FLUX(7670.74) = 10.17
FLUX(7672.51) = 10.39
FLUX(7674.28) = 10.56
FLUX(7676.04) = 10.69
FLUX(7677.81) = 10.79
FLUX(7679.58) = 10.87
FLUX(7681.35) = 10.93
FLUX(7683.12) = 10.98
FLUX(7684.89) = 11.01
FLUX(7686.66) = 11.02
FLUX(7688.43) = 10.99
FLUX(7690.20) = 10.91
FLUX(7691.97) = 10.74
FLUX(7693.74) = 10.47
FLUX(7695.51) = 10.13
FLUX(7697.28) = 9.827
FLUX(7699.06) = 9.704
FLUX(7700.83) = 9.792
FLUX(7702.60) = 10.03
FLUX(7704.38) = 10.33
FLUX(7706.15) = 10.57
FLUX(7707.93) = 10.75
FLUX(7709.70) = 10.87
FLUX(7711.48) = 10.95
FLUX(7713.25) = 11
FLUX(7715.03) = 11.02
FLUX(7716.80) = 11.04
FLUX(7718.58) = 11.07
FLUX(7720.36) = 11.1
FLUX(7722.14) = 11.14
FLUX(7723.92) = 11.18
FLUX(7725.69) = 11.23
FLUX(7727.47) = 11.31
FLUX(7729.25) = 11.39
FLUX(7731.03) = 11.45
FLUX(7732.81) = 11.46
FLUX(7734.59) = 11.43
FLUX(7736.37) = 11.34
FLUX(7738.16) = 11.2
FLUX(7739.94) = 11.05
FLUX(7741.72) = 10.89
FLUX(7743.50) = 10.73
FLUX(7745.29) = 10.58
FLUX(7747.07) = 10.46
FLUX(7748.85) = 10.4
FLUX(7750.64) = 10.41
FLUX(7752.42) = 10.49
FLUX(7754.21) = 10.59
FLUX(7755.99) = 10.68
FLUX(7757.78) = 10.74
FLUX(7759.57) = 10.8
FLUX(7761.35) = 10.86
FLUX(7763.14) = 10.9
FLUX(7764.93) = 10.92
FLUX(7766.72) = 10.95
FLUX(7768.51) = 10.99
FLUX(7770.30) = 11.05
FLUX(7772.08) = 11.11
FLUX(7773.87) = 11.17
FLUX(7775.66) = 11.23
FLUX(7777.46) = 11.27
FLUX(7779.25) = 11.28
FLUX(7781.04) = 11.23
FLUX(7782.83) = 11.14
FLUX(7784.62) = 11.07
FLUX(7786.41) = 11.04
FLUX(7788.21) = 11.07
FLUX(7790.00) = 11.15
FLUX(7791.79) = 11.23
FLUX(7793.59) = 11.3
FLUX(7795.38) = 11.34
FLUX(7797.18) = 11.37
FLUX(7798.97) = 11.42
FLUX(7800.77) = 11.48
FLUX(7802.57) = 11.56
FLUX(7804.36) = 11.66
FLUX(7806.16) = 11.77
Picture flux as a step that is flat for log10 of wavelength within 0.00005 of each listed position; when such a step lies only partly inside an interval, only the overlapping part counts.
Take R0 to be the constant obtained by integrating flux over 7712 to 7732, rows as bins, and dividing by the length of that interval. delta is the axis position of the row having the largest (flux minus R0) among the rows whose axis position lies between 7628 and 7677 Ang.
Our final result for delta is 7628.47 Ang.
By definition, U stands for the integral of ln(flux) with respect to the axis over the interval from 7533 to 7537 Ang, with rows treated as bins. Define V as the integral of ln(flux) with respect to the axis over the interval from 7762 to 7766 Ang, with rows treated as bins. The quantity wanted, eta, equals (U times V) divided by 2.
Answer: 49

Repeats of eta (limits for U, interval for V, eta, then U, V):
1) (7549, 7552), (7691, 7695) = 36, 7.7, 9.4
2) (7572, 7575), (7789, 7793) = 37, 7.8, 9.7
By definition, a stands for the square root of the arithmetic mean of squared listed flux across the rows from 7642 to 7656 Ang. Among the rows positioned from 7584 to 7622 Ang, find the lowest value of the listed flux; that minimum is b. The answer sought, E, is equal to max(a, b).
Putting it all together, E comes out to 12.2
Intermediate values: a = 11.5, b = 12.23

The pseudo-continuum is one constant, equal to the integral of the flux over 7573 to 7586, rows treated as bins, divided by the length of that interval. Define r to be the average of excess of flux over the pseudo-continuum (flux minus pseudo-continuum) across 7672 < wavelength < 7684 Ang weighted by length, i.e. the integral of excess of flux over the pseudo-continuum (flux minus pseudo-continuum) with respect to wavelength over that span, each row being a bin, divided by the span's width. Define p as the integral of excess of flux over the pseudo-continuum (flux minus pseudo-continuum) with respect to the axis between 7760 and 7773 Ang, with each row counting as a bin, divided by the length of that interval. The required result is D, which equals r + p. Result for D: -4.45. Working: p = -2.1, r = -2.3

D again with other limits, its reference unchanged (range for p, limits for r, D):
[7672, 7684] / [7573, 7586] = -2.33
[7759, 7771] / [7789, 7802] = -3.91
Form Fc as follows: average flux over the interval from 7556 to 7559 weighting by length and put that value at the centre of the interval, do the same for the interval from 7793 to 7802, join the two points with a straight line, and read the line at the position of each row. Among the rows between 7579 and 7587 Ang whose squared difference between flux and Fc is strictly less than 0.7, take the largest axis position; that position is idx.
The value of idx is 7586.43 Ang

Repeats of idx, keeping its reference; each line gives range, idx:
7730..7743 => 7739.94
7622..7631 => 7630.23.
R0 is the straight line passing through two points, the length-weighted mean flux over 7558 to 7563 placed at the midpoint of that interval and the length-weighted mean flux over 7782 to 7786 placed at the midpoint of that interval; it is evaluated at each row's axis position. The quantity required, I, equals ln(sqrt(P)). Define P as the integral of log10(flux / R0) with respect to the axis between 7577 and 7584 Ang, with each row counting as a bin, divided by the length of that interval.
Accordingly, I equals -2.58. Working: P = 0.0058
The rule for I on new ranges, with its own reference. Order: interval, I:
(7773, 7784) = -3.05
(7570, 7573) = -2.42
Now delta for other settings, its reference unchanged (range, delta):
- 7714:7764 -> 7732.81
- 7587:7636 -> 7603.92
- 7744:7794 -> 7793.59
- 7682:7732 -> 7731.03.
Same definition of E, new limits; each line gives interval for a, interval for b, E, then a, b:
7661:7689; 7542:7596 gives 12.2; 10.5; 12.23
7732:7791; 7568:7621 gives 12.2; 11.0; 12.23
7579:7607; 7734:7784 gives 12.7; 12.7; 10.4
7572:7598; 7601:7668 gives 12.8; 12.8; 9.803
